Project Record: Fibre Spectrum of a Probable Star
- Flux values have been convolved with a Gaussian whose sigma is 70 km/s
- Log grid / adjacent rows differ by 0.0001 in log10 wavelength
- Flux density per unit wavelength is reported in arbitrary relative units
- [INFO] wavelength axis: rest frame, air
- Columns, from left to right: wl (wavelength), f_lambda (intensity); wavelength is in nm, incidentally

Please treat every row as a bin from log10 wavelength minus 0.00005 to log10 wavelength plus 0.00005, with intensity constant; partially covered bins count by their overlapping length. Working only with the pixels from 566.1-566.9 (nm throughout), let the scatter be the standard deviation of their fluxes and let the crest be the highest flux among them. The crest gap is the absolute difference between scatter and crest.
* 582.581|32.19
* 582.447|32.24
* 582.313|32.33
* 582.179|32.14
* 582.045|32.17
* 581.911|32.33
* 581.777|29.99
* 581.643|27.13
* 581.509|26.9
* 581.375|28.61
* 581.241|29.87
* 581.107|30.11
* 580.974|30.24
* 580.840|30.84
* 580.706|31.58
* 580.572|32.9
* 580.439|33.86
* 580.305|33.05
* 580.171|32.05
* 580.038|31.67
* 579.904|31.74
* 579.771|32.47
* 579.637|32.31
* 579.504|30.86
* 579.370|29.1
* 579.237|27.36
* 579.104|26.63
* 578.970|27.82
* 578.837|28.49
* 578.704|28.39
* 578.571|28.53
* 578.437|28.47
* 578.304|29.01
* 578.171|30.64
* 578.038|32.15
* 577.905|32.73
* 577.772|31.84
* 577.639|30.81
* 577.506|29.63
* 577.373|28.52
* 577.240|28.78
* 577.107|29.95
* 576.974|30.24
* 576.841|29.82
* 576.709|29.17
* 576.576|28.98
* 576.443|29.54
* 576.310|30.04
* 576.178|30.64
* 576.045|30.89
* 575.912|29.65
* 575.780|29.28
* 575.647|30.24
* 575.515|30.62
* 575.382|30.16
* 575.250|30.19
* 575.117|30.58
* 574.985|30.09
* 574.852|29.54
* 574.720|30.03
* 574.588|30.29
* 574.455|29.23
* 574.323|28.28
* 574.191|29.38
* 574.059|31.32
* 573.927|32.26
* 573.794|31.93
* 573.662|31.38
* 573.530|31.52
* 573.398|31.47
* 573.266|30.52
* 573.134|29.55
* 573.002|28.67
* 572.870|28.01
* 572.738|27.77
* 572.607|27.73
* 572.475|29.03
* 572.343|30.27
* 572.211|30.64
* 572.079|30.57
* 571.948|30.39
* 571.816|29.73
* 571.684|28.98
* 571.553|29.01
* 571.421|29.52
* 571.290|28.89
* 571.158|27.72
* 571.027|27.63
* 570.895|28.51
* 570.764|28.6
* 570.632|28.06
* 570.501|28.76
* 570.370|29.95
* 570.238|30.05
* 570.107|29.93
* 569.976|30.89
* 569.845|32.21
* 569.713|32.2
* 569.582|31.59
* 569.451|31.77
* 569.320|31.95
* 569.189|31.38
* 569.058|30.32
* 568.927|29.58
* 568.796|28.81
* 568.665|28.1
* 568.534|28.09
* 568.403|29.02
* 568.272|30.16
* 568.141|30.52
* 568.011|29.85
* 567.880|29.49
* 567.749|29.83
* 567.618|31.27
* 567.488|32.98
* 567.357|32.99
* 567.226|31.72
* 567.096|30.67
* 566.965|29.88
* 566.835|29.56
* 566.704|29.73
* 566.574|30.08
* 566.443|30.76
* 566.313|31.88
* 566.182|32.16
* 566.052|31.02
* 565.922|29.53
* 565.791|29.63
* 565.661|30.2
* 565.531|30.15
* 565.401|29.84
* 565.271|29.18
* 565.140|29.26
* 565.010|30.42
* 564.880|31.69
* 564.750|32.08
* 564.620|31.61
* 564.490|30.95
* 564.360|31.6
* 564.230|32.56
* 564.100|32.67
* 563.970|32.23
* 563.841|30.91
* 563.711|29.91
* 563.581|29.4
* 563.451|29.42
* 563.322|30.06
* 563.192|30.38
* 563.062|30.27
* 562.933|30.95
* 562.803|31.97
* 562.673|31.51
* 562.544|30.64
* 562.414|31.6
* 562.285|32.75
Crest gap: 31.1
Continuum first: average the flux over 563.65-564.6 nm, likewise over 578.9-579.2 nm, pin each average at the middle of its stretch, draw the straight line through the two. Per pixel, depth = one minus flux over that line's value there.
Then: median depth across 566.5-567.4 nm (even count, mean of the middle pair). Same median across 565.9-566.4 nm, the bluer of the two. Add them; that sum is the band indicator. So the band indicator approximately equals 0.01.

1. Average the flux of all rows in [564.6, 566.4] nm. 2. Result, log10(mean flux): 1.49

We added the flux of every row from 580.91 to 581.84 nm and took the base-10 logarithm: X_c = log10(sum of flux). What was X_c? 2.31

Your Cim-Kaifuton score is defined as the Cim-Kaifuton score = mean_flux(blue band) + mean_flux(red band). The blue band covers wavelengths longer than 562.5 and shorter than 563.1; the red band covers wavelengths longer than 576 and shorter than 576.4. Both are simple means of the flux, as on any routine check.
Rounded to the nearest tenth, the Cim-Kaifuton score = 61.6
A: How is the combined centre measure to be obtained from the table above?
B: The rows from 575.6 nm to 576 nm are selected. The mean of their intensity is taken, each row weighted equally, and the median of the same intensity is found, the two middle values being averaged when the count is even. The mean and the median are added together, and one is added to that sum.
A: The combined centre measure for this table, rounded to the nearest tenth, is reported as 60.4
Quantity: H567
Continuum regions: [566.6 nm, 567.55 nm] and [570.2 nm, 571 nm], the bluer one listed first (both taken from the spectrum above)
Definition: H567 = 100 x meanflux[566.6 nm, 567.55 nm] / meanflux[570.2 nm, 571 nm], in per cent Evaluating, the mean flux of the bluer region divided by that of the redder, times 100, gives 107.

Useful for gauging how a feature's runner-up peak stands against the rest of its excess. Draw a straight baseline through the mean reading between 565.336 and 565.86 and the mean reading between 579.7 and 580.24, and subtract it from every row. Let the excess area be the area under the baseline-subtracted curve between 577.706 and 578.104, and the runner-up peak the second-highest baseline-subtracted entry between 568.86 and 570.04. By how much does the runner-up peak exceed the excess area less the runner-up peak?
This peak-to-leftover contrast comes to 3.1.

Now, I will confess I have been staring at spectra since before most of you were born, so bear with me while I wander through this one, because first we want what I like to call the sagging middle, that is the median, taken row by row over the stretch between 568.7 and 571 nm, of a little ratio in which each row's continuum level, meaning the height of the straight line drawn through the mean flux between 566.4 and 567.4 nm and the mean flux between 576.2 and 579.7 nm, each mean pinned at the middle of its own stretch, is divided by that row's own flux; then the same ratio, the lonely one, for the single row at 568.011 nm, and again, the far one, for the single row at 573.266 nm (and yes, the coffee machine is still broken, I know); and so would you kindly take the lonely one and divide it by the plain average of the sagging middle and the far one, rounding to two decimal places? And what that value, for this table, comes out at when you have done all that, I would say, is 1.03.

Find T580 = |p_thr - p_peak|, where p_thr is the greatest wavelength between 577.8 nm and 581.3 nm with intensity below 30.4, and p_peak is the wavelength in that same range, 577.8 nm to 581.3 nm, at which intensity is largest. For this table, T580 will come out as 0.80 nm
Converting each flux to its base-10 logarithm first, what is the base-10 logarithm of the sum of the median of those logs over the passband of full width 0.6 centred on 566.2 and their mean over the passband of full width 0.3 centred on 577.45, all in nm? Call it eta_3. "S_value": 0.471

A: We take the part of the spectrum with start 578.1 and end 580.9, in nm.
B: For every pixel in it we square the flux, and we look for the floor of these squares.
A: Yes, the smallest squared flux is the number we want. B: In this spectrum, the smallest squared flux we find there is 709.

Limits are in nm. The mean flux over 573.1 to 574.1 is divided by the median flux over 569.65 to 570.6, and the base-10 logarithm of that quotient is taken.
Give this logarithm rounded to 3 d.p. 0.017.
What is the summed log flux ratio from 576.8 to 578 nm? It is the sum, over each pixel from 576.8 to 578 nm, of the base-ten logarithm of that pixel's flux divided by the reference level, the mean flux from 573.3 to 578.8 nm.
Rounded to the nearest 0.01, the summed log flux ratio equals 0.01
